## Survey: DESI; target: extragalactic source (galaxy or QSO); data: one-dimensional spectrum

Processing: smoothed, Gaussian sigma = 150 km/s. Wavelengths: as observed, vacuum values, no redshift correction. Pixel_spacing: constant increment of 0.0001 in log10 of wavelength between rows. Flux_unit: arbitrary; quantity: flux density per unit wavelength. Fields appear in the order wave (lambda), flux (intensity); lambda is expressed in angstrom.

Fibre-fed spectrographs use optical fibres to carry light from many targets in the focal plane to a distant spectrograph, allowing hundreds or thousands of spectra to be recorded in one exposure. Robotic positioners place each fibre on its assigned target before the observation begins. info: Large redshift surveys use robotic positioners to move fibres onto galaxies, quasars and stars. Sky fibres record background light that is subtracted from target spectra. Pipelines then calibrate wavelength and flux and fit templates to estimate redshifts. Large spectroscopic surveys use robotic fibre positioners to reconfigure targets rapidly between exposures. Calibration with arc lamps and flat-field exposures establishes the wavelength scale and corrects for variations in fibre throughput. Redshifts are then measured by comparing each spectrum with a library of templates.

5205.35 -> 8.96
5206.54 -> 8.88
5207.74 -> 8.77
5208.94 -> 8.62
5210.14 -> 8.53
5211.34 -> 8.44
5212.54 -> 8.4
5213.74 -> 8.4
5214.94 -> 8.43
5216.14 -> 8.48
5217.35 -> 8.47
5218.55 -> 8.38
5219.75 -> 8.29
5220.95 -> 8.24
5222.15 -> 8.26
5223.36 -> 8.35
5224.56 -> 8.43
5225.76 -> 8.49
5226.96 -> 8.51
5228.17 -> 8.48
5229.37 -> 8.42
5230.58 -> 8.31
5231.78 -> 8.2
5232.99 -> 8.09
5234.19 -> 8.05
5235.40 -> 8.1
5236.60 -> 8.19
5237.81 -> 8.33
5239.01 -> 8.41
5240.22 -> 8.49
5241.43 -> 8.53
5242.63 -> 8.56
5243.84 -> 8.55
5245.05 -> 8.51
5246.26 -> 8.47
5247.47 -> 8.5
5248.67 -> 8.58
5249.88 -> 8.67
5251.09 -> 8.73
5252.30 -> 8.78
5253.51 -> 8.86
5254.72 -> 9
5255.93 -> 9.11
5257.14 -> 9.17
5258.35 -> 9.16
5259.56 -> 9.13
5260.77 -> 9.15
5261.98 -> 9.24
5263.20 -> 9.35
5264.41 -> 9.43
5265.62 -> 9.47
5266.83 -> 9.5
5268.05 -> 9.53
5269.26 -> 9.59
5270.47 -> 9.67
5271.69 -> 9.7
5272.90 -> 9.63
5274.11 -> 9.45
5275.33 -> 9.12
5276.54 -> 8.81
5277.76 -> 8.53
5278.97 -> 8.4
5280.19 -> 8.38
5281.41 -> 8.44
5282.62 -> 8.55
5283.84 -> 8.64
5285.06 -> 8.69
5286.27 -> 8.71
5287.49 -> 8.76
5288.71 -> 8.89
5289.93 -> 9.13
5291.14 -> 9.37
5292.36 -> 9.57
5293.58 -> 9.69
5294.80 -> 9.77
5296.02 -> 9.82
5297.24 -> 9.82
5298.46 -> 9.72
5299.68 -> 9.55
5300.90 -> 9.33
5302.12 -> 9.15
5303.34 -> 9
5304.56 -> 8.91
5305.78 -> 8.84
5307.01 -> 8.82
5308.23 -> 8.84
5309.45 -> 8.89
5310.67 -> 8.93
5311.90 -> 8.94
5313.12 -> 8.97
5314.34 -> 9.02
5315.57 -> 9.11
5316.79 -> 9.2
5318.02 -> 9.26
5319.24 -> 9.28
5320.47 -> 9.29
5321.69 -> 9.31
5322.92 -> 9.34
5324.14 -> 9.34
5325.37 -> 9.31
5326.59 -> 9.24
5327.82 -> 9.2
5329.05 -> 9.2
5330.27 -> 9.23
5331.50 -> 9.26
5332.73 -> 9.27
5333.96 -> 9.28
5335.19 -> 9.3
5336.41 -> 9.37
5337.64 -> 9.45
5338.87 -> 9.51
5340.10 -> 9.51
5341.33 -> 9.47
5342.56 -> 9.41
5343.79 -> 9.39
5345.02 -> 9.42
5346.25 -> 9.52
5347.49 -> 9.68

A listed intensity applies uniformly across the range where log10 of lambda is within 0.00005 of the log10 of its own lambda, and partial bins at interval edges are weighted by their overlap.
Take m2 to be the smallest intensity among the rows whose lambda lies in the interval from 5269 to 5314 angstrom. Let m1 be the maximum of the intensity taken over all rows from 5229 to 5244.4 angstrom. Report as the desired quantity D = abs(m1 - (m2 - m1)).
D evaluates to 8.7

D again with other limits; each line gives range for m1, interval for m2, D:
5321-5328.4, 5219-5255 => 10.6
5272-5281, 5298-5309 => 10.4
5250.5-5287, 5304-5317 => 10.6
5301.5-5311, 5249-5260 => 9.6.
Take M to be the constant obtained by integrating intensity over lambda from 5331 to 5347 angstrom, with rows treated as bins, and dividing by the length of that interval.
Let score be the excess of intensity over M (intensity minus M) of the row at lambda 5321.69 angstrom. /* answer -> -0.1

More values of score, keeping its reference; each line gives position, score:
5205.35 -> -0.4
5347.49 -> 0.3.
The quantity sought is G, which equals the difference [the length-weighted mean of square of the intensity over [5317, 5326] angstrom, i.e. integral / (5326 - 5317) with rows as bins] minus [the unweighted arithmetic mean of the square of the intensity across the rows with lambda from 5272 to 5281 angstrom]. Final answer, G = 7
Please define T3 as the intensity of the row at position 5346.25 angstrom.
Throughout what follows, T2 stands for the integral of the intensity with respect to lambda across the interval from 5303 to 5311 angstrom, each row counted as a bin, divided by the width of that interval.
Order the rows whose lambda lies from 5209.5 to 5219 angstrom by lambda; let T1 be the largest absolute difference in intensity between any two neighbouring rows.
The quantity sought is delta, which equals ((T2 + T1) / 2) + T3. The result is 14.0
